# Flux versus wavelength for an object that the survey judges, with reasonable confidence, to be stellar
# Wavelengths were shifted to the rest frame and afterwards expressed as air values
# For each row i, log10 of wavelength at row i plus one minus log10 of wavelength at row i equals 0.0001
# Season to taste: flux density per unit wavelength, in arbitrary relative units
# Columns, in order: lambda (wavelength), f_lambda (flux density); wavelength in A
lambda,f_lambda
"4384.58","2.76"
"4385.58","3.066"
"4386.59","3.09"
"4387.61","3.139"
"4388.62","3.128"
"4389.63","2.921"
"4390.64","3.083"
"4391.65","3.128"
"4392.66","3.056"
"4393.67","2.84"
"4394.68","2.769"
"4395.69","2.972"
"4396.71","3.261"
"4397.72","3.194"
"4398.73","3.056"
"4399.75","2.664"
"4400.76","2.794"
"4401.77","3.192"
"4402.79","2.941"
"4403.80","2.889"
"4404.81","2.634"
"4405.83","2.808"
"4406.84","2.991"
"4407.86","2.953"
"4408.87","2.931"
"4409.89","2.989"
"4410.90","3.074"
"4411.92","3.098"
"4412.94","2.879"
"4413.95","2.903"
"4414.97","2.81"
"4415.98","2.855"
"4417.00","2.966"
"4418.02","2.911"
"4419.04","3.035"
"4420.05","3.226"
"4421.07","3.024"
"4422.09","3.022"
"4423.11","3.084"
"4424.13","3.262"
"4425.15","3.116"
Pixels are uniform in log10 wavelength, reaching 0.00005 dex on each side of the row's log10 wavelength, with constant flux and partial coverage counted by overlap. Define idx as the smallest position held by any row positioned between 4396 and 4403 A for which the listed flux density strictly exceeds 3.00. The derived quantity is 4396.71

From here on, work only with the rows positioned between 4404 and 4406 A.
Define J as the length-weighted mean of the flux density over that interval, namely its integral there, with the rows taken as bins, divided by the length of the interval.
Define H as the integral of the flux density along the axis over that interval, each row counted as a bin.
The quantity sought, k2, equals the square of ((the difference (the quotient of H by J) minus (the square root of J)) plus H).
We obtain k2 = 34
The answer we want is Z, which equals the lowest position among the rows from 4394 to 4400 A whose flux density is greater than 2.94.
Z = 4395.69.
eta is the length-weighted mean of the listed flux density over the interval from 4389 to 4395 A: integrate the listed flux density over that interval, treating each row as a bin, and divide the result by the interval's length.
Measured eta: 2.98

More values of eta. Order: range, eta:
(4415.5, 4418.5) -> 2.91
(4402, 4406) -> 2.84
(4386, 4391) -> 3.07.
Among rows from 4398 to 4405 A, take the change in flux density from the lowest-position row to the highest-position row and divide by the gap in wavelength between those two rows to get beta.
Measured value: -0.07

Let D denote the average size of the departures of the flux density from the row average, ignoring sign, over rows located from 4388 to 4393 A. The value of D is 0.06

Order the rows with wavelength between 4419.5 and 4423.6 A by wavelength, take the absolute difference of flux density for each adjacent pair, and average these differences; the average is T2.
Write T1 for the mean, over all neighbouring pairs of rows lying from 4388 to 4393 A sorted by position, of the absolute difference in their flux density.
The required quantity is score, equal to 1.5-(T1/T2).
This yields 0.1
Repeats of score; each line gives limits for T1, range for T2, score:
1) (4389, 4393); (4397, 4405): 1.1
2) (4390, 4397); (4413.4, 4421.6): 0.2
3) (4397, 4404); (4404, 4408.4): -0.2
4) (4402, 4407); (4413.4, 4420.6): -0.1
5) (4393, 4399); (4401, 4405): 0.7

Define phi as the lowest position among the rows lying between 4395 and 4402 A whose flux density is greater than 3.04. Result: 4396.71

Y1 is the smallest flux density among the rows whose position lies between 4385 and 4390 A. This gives 2.921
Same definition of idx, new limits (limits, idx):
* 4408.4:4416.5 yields 4410.90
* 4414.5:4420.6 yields 4419.04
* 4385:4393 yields 4385.58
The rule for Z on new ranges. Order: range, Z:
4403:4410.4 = 4406.84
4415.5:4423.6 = 4417.00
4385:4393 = 4385.58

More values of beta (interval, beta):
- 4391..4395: -0.12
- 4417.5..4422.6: 0.03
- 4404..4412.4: 0.07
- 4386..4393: -0.01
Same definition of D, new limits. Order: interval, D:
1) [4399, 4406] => 0.14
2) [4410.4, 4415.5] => 0.11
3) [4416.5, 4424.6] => 0.09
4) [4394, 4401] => 0.19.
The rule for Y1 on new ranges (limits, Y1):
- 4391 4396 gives 2.769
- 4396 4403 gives 2.664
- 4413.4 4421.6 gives 2.81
